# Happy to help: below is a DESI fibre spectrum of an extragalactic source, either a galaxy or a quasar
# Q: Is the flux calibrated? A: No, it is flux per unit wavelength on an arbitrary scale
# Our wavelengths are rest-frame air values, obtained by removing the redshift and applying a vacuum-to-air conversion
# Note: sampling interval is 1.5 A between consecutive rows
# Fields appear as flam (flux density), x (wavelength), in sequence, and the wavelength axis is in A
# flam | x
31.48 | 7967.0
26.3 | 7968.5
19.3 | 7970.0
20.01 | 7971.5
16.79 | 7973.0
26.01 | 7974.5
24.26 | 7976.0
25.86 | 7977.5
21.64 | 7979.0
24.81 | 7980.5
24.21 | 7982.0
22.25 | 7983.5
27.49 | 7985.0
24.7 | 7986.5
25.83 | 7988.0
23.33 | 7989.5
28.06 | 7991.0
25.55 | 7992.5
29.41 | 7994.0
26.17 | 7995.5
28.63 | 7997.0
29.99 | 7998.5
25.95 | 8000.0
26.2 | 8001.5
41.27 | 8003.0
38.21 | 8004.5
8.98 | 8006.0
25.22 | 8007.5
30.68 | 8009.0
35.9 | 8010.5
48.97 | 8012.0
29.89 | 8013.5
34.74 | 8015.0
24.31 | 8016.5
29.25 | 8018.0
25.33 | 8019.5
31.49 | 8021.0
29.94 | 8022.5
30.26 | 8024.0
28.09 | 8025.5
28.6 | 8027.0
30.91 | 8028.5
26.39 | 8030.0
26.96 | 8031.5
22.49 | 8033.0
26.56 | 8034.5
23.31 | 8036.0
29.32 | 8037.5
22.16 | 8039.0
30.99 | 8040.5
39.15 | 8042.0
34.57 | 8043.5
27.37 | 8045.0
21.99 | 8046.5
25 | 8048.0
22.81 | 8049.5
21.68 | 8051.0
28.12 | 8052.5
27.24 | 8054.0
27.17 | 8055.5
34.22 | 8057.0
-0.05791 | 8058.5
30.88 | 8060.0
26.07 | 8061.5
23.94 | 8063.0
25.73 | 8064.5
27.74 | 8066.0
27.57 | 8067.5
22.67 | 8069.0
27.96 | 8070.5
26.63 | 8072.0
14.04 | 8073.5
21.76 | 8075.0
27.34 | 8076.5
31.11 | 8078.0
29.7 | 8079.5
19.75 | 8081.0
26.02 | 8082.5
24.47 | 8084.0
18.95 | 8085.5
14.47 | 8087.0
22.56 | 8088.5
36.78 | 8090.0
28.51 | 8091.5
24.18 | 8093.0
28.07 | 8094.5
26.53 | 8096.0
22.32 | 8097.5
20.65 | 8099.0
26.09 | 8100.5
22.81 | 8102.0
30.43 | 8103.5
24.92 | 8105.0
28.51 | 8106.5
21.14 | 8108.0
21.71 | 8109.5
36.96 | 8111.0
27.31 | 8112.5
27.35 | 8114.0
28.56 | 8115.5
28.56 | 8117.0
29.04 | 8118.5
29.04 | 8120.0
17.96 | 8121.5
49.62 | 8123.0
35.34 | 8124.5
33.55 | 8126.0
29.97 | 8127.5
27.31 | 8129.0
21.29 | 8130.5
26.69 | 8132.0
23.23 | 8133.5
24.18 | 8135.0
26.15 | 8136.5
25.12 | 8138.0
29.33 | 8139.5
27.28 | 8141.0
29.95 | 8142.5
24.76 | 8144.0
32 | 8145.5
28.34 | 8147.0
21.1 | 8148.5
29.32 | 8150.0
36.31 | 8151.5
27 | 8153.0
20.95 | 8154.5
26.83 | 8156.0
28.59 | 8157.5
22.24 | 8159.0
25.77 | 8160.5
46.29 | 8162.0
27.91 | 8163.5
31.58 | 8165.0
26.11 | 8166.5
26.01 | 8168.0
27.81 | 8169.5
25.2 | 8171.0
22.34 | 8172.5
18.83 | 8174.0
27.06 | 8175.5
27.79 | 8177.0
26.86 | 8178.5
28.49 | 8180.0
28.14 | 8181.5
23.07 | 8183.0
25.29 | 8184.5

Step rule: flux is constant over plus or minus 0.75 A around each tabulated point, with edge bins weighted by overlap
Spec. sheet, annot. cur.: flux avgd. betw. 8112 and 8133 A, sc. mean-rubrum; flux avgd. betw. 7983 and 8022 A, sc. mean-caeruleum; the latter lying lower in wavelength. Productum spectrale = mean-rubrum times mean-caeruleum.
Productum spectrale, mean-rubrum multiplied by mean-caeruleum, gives 846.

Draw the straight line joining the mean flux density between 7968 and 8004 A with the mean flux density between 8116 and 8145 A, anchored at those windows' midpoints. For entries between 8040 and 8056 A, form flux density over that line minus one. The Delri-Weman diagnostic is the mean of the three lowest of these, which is -0.17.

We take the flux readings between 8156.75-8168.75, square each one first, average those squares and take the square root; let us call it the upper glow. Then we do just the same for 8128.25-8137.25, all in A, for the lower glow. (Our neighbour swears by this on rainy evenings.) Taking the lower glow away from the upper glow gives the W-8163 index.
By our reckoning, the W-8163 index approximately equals 5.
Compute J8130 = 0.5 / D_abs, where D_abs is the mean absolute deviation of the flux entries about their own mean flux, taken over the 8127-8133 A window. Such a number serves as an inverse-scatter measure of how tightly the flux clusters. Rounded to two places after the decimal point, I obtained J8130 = 0.20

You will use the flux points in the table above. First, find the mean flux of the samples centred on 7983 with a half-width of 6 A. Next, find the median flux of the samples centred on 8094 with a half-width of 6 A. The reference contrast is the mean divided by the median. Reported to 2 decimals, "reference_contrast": 0.97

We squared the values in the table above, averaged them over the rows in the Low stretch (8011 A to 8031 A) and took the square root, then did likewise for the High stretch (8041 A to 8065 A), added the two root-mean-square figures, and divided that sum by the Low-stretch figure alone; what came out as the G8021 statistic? 1.87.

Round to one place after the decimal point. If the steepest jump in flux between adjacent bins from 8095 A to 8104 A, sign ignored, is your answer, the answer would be 7.6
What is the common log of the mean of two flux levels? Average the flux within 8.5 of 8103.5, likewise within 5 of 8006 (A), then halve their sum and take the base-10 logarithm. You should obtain 1.44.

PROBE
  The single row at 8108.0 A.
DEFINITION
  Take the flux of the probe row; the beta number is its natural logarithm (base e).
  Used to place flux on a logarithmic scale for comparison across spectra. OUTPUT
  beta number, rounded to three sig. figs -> 3.05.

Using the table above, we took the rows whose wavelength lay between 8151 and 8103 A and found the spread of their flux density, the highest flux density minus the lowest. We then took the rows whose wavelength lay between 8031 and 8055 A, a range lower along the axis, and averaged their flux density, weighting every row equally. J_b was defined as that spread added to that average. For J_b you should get 59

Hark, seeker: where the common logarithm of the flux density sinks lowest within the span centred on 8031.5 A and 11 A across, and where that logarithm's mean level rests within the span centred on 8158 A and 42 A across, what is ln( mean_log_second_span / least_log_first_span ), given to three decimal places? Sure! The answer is 0.057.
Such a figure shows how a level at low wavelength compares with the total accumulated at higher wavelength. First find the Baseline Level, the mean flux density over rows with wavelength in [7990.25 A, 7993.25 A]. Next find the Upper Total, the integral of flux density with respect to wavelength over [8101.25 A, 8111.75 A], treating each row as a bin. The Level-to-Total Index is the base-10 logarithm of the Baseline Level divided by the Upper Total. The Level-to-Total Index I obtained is -1.02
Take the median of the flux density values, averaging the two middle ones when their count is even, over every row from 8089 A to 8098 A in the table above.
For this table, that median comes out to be 27.3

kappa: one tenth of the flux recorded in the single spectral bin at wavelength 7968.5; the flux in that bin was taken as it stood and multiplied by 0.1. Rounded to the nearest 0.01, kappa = 2.63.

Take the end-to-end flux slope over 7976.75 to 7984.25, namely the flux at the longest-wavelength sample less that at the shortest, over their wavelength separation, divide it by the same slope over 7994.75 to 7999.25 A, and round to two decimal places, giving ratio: -0.47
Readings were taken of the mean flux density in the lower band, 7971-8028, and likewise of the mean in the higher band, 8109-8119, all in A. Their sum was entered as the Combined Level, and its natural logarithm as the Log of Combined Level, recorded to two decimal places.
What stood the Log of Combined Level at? 4.03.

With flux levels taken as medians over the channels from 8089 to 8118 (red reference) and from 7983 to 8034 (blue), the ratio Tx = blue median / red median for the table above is 1.03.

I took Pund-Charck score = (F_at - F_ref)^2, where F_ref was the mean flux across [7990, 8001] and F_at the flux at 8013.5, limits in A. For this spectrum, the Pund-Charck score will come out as 5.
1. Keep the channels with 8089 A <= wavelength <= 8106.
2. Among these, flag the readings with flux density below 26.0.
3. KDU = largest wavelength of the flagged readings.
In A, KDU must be 8105.0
